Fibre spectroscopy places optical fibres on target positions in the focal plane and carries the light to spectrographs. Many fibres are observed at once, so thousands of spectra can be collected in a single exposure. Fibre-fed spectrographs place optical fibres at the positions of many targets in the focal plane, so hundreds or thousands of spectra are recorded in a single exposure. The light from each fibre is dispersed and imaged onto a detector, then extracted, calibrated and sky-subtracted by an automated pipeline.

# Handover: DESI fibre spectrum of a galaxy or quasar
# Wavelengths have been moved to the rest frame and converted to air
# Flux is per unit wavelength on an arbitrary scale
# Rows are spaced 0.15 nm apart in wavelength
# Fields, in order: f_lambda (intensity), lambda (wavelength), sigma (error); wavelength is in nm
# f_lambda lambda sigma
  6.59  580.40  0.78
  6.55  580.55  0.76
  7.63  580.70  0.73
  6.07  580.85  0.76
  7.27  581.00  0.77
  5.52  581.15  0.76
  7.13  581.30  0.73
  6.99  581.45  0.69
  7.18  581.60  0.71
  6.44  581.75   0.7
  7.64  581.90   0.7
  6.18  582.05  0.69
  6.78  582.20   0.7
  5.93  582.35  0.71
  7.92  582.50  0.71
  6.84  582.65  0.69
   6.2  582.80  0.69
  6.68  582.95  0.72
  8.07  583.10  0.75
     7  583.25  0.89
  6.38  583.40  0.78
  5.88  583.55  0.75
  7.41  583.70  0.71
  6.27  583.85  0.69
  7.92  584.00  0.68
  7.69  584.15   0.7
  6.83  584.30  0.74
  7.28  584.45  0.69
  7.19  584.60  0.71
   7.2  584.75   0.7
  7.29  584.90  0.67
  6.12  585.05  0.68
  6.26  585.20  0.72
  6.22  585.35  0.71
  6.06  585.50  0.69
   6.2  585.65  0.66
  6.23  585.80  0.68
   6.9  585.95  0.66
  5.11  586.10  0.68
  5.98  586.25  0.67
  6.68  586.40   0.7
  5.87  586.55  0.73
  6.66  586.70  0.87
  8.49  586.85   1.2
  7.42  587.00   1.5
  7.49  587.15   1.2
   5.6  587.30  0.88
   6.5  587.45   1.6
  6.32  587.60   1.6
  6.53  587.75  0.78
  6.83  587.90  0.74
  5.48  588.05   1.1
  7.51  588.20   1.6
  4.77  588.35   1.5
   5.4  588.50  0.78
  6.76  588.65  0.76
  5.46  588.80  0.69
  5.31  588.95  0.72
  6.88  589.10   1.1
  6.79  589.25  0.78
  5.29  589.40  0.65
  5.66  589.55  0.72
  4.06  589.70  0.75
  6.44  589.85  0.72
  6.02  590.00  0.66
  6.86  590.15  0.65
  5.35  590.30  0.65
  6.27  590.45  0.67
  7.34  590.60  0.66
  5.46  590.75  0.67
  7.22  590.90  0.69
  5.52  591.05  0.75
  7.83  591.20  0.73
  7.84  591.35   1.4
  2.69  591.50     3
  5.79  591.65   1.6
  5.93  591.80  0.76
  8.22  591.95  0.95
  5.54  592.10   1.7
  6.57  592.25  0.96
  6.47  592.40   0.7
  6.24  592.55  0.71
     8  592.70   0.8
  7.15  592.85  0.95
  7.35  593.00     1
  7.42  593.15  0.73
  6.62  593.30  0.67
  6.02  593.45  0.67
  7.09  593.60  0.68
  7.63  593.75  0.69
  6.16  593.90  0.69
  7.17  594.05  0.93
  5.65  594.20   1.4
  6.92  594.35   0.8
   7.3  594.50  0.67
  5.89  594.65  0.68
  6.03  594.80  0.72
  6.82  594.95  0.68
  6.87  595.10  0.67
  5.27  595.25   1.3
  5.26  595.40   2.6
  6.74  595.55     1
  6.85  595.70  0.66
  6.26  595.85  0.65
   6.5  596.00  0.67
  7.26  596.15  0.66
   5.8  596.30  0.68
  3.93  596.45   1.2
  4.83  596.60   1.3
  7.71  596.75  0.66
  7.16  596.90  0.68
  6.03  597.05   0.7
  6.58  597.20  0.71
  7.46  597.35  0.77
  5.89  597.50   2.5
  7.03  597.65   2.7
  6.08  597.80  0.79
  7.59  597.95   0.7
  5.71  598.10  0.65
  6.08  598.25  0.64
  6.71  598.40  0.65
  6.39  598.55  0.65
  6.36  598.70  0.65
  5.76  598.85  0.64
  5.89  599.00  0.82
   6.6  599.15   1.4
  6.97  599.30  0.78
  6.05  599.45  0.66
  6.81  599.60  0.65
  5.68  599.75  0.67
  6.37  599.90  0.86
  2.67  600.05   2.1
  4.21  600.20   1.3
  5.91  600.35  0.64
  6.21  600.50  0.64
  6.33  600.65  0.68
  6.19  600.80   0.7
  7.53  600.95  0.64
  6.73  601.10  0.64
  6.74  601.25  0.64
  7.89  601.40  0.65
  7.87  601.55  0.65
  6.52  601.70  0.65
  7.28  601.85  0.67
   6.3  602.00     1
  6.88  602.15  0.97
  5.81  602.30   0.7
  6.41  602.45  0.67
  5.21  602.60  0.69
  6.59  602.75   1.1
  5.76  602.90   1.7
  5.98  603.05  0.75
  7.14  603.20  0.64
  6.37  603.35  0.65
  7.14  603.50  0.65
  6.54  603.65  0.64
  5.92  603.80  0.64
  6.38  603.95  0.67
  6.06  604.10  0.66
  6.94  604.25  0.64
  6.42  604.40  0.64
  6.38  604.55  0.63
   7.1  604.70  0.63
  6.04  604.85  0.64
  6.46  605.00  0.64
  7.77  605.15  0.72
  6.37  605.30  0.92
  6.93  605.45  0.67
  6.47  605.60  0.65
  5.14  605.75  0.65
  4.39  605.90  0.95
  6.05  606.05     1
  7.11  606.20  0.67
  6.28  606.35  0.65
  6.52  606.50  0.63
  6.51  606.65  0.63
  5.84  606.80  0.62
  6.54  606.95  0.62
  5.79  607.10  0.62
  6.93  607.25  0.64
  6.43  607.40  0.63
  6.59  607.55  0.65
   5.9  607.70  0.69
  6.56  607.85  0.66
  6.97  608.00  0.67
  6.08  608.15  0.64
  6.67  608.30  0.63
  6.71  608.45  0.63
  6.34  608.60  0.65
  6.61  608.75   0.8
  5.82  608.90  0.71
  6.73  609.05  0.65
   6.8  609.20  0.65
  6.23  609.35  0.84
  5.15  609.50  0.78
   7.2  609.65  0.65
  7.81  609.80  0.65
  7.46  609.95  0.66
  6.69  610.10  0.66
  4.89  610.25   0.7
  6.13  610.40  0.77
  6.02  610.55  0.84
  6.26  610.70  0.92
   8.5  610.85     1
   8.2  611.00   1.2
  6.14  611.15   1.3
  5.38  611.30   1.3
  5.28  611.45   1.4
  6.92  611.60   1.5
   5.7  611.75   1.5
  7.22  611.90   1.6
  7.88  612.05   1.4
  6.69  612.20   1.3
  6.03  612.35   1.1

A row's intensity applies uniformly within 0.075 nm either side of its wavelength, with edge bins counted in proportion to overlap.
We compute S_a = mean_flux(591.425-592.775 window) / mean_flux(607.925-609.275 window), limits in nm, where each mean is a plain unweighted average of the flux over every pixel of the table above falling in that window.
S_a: 0.94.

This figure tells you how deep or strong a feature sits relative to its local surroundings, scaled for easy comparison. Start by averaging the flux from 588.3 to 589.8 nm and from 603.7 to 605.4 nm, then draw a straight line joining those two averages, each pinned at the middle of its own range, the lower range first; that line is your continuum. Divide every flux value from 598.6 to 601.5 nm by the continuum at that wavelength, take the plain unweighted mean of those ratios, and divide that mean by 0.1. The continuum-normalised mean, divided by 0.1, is 9.8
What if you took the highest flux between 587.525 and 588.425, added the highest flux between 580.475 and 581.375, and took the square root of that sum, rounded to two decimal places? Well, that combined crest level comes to 3.89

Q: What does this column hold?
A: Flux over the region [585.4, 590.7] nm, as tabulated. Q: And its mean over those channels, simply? 6.24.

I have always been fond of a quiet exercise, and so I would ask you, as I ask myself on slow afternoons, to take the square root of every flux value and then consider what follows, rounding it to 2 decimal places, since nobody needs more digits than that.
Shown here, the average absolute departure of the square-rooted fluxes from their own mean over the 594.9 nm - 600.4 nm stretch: 0.16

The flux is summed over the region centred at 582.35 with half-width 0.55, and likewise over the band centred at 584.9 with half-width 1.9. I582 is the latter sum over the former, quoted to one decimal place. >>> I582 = 3.5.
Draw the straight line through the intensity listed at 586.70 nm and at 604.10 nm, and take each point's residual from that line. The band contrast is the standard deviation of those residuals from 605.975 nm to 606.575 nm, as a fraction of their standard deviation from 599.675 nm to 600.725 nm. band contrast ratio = 0.3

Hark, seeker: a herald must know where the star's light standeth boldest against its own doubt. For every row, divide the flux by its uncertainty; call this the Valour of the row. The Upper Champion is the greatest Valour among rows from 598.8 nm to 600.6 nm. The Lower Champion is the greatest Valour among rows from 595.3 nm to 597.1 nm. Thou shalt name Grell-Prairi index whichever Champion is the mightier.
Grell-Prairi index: 11.7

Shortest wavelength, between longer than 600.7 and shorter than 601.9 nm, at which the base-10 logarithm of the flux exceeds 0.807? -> 600.95 nm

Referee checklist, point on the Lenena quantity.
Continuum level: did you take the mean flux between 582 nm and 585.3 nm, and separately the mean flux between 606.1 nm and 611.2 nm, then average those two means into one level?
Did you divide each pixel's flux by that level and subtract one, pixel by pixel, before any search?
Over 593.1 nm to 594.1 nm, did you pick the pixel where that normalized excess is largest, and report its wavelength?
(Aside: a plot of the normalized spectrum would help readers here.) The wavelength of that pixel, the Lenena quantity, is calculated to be 593.75 nm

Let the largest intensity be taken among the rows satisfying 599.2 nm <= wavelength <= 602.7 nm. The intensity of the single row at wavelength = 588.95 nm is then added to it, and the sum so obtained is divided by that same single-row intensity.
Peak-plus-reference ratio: 2.49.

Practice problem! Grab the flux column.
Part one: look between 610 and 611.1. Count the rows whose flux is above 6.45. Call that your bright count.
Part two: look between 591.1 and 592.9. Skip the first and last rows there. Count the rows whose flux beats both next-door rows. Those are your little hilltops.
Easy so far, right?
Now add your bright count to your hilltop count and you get 7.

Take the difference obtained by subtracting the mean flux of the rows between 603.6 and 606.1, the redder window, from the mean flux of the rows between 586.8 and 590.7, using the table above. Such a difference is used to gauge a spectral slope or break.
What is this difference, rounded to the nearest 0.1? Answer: -0.1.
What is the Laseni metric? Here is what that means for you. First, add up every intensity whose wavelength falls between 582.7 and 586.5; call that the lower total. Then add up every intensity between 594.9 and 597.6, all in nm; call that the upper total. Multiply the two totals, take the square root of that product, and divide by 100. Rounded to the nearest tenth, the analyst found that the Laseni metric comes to 1.4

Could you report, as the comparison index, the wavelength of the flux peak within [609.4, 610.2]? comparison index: 609.80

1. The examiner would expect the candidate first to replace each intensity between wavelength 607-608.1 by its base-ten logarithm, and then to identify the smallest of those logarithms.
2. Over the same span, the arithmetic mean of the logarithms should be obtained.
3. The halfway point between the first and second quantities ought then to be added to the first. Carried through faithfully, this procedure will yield 1.55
